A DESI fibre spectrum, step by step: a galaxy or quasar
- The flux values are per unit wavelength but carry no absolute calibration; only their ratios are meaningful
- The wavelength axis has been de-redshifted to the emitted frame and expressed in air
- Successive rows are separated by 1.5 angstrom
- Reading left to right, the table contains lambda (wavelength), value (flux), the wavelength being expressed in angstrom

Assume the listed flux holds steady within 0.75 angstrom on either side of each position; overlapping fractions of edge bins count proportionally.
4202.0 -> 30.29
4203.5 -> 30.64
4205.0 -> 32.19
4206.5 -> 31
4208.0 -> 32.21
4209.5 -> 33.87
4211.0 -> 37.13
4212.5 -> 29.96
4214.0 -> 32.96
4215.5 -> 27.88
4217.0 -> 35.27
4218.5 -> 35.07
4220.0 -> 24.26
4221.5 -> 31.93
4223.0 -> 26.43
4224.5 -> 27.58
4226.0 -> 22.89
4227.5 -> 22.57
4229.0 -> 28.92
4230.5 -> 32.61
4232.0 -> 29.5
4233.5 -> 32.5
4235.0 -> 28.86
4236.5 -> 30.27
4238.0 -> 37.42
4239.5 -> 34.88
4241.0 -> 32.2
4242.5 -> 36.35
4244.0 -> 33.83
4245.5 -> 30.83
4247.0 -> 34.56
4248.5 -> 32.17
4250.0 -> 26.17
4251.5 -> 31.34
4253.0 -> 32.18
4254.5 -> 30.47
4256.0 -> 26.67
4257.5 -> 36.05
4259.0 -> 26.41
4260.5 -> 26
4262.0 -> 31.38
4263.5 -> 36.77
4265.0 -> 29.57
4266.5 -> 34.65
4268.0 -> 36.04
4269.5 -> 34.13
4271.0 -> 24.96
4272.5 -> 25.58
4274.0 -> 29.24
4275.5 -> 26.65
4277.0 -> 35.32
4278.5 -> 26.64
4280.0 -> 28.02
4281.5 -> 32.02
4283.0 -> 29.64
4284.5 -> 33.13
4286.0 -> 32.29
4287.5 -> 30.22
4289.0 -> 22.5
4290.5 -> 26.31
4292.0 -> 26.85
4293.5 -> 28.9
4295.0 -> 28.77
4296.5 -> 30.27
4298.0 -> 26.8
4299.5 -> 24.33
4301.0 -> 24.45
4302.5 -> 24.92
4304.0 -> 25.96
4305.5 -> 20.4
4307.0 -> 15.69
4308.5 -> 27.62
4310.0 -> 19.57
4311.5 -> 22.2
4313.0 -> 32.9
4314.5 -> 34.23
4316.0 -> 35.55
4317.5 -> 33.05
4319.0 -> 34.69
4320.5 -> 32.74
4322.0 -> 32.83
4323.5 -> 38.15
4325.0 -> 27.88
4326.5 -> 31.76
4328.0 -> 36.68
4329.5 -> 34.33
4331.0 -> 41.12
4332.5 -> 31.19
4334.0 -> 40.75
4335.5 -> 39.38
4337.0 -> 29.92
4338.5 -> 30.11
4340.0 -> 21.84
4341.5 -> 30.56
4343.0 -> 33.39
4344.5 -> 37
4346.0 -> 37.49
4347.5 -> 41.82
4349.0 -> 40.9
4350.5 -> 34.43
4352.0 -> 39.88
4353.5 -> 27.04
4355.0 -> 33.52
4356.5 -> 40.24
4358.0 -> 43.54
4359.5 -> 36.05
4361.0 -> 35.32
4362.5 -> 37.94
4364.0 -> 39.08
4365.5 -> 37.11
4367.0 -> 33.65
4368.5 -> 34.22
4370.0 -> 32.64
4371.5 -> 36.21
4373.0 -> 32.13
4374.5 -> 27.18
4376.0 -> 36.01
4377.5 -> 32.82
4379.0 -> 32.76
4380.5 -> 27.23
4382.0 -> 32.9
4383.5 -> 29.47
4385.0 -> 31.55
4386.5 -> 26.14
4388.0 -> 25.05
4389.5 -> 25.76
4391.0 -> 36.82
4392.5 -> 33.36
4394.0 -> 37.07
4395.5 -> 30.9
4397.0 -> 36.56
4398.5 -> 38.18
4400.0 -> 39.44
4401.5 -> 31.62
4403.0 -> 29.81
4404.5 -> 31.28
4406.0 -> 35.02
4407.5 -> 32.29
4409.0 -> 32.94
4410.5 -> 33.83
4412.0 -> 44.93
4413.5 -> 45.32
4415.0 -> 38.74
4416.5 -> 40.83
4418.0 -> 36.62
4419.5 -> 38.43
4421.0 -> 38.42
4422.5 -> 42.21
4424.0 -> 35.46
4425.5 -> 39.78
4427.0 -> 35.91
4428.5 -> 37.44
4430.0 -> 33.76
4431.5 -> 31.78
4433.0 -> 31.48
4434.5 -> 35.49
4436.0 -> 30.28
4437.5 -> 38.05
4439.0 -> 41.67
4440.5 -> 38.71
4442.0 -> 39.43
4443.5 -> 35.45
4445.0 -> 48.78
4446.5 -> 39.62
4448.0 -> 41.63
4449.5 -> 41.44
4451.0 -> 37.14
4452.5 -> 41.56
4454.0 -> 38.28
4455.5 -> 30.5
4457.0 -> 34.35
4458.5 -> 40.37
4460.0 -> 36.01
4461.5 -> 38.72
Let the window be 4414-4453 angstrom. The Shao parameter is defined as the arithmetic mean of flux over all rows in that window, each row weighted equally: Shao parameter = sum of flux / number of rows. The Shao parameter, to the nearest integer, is 38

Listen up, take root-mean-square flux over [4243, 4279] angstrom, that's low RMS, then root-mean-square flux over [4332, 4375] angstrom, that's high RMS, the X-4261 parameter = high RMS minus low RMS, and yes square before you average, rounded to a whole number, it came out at 4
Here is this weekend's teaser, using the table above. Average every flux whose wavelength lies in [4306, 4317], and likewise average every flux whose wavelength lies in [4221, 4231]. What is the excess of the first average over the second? -1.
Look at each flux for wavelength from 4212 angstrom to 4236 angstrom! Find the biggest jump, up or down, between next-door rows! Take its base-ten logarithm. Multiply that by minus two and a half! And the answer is -2.58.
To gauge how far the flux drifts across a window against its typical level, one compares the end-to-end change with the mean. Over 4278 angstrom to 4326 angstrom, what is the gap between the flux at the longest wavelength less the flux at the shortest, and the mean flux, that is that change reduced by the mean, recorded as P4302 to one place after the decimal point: -27.2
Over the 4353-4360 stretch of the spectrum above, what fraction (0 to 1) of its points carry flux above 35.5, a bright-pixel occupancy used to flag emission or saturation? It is 0.60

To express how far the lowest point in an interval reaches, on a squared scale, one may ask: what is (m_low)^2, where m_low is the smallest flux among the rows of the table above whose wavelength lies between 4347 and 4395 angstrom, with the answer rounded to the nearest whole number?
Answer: 628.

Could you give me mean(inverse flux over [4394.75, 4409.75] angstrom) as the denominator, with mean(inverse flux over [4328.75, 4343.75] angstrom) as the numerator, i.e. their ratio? 1.04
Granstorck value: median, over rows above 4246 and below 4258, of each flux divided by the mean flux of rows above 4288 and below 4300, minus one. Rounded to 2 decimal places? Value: 0.18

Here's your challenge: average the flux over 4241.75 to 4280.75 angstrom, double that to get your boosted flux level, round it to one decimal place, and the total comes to 61.7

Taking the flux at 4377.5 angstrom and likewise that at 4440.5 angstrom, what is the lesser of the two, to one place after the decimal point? 32.8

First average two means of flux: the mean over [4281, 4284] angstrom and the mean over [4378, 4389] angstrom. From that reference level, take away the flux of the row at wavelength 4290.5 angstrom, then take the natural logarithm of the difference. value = 1.3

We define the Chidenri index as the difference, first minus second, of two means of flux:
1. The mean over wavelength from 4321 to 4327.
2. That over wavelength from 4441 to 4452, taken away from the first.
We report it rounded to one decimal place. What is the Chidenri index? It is -7.8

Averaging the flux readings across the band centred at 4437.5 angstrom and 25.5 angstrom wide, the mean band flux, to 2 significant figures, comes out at 38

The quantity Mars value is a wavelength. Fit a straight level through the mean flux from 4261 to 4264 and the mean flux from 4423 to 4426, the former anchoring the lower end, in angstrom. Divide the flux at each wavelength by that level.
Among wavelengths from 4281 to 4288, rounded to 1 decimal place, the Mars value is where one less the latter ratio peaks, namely 4283.0 angstrom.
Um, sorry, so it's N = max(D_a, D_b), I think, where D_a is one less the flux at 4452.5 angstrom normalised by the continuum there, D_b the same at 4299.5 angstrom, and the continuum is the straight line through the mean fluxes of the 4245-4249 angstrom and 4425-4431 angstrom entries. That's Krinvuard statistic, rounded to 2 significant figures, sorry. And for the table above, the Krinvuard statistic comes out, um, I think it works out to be 0.28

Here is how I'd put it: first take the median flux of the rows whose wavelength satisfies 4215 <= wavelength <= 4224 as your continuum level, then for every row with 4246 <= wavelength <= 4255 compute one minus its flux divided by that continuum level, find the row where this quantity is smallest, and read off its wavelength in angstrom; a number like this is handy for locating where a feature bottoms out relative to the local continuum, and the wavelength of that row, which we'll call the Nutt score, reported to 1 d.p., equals 4247.0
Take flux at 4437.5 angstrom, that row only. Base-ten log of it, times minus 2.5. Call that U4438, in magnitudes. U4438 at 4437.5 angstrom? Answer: -3.95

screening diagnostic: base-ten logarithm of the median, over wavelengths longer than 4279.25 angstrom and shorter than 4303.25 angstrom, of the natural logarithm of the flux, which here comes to 0.525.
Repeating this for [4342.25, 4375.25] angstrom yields 0.555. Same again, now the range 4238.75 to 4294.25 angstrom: 0.535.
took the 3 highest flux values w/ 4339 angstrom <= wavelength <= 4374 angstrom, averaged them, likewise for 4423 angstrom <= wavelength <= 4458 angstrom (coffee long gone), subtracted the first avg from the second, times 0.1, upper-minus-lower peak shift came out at 0.19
